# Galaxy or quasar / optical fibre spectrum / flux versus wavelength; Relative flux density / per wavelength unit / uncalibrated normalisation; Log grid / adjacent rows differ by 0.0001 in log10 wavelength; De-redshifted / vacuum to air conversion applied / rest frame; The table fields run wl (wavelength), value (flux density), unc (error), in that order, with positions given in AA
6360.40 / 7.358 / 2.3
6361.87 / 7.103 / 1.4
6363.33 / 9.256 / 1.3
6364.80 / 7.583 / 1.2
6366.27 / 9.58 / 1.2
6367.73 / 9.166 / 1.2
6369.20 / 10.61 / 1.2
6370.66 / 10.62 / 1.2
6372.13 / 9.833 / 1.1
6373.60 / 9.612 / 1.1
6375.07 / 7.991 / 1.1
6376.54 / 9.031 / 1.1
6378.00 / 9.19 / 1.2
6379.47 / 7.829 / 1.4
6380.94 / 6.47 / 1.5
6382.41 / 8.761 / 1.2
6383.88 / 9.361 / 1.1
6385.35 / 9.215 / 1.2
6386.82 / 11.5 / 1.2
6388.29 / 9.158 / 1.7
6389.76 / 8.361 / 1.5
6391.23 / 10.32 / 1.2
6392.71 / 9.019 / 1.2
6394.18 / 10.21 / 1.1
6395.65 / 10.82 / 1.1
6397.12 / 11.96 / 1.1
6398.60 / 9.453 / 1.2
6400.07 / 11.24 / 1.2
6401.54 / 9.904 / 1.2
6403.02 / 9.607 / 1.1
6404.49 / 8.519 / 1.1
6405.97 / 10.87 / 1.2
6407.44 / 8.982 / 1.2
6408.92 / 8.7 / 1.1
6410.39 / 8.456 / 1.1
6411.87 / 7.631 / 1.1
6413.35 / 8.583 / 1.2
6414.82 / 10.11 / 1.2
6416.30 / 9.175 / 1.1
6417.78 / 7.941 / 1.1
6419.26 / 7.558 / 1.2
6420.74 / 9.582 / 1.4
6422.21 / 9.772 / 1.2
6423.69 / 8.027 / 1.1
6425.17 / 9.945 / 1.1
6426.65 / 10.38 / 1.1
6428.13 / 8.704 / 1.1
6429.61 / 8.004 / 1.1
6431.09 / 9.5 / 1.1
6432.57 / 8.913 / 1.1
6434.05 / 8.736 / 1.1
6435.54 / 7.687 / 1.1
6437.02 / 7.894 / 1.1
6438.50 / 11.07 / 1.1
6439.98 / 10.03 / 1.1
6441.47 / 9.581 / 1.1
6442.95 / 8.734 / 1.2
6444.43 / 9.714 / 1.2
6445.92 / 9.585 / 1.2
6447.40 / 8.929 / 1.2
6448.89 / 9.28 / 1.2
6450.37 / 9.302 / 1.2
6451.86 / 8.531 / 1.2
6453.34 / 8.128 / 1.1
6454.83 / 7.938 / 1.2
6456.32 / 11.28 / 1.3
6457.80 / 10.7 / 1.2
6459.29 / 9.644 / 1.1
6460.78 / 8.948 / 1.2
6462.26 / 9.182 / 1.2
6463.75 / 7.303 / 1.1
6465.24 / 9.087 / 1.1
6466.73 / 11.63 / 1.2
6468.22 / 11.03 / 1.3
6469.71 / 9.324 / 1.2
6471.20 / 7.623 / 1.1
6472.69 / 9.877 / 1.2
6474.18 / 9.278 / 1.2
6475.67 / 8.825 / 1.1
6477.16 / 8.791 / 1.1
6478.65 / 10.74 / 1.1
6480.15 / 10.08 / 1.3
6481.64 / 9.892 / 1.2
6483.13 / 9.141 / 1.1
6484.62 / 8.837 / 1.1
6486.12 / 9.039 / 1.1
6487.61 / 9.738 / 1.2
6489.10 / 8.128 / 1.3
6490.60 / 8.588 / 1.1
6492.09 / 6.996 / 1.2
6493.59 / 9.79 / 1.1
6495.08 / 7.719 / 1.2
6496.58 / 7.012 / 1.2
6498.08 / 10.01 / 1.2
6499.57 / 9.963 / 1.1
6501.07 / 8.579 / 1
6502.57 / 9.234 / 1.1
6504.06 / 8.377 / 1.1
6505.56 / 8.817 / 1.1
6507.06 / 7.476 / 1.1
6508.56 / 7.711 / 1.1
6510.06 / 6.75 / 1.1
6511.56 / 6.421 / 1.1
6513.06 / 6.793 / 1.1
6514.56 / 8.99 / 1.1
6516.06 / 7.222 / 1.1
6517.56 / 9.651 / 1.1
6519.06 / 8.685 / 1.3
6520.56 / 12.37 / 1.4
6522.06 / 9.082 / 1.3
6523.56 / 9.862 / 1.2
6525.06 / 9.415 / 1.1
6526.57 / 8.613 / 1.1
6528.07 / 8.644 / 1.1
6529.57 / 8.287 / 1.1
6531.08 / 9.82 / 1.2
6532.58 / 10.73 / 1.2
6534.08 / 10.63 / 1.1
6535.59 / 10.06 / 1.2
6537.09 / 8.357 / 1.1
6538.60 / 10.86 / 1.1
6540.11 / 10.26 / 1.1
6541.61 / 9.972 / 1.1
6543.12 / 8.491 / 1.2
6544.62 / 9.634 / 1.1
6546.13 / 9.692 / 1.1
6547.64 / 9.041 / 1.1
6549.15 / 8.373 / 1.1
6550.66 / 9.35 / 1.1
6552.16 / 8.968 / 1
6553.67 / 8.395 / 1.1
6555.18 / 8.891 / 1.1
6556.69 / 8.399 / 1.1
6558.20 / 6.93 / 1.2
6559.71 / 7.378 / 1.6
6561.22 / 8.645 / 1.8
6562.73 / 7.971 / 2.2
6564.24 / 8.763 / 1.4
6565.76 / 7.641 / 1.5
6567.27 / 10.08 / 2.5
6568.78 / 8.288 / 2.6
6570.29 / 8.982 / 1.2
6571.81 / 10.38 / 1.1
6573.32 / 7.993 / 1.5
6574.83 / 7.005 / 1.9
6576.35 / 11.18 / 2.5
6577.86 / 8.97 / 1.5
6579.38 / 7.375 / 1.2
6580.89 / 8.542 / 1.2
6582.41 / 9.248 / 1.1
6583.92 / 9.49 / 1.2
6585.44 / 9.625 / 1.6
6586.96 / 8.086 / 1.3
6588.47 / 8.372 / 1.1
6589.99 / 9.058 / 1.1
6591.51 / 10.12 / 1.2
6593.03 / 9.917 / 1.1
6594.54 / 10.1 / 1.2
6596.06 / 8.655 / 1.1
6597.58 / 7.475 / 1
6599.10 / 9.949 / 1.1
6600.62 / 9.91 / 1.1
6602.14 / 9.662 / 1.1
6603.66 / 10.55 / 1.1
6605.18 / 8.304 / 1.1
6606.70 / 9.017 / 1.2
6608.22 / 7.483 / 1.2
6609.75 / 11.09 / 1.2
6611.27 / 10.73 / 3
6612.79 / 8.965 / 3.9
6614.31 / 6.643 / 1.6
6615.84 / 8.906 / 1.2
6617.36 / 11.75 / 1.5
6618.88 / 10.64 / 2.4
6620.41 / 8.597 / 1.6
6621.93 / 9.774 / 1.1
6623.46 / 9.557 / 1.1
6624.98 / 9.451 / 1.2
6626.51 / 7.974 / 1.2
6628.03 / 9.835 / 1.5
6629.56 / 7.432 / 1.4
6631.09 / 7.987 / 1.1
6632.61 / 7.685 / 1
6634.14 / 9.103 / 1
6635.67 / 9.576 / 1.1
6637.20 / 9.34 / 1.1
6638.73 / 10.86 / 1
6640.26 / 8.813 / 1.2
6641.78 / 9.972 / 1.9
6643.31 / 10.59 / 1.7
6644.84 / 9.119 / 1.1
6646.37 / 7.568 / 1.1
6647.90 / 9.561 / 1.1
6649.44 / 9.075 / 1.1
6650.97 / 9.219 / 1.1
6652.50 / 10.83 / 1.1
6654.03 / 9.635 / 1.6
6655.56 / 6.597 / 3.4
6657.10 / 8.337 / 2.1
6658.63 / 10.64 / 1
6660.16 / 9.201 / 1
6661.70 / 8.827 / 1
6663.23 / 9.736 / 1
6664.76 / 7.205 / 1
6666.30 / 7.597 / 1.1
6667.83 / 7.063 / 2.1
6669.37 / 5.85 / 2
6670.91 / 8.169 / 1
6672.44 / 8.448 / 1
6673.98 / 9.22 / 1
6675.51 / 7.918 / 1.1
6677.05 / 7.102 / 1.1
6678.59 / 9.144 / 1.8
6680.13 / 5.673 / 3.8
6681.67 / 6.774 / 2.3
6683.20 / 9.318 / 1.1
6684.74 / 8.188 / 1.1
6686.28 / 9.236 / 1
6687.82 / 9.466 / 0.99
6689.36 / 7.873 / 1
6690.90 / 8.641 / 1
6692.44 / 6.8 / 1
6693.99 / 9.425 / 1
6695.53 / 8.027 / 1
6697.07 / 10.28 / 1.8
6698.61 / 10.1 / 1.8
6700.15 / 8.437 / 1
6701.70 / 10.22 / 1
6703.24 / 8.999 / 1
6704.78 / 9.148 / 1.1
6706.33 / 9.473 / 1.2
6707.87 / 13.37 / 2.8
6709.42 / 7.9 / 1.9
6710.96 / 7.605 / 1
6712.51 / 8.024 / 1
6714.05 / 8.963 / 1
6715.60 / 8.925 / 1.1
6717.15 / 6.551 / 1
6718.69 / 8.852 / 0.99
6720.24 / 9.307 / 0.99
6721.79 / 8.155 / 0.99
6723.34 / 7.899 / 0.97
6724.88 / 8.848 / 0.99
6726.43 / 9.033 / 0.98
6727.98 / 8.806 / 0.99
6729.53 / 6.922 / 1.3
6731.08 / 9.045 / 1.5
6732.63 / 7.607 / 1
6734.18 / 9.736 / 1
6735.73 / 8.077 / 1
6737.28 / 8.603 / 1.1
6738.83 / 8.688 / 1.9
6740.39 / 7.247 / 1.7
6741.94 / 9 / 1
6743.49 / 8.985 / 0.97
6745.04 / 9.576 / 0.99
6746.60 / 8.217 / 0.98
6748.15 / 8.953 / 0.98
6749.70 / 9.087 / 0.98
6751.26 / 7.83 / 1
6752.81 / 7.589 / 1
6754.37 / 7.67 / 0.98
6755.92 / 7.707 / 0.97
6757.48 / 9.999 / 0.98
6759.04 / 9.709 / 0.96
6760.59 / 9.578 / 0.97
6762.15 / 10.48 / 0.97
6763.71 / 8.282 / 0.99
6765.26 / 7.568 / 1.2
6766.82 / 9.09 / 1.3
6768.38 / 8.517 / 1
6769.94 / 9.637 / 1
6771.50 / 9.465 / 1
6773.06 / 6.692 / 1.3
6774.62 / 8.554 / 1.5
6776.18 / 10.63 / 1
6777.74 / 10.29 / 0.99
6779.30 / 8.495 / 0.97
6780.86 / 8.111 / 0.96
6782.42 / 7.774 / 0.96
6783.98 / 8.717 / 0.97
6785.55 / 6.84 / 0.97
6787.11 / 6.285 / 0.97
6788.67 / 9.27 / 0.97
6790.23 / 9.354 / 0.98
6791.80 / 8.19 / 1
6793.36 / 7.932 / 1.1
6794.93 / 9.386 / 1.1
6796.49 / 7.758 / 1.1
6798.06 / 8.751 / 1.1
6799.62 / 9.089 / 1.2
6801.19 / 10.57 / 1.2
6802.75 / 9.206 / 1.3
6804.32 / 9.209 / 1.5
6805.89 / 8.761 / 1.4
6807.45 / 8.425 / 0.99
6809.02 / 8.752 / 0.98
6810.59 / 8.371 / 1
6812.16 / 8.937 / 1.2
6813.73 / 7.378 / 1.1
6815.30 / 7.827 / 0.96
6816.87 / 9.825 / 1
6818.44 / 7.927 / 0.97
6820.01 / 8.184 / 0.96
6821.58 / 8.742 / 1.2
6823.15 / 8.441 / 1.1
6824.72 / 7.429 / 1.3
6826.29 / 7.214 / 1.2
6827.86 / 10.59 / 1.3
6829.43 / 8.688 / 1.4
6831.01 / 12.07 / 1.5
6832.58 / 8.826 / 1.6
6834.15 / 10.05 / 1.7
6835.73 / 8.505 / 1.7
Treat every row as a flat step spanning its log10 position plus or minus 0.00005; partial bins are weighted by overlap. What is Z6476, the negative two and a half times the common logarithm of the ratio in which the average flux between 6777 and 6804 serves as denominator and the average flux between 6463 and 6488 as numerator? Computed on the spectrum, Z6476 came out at -0.10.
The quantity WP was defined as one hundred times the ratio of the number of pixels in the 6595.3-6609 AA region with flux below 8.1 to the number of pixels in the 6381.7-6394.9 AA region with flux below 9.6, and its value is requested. 33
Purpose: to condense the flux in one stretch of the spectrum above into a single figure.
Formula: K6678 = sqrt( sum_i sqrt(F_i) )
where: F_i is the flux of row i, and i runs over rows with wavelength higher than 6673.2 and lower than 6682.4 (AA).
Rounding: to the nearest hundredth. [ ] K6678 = 4.06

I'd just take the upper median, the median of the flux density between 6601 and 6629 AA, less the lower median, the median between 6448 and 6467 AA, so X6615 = 0.3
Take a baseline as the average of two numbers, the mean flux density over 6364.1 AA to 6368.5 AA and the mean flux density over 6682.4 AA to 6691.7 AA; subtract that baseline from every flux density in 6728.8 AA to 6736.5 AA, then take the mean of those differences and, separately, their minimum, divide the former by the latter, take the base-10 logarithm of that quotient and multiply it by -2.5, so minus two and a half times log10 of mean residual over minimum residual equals 1.4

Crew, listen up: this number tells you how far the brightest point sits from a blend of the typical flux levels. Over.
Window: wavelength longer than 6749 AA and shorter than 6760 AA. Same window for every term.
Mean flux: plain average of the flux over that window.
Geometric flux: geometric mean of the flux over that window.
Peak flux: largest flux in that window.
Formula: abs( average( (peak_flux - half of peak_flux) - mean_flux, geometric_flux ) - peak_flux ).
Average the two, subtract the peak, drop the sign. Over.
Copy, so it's 7.5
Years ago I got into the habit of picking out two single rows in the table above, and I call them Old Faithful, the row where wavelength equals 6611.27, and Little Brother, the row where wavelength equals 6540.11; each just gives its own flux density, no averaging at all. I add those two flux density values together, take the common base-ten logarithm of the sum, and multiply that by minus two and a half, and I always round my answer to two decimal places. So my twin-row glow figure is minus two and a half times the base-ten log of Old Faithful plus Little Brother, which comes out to -3.31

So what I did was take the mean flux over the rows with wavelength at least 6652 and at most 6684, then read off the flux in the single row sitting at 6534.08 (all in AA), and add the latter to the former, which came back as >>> 18.9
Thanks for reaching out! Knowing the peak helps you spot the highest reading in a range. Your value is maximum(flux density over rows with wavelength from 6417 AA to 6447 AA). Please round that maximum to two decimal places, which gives 11.07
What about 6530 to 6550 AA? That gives 10.86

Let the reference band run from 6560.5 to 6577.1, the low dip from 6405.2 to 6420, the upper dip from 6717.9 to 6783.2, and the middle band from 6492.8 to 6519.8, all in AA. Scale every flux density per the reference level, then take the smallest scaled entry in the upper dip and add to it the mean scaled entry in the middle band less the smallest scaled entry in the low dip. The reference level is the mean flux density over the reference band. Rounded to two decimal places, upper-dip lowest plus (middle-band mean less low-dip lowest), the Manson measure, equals 0.84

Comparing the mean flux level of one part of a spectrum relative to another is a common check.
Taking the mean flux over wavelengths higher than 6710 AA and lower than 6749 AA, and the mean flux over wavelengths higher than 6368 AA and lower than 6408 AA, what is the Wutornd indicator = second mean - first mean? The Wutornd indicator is 1.11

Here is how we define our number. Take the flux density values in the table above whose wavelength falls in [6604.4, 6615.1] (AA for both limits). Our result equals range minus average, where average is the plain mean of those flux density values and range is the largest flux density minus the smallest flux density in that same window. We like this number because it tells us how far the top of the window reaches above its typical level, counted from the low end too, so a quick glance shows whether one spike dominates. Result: -4.4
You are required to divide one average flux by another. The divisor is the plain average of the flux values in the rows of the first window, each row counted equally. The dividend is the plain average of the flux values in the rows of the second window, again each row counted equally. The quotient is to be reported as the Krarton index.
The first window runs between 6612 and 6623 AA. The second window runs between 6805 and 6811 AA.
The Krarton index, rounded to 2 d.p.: 0.92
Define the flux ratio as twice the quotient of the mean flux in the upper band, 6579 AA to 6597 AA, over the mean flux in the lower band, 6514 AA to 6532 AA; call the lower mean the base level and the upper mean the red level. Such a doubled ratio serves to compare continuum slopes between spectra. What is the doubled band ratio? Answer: 1.96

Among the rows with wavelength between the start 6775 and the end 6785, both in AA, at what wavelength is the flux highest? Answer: 6776.18 AA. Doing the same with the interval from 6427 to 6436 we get 6431.09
